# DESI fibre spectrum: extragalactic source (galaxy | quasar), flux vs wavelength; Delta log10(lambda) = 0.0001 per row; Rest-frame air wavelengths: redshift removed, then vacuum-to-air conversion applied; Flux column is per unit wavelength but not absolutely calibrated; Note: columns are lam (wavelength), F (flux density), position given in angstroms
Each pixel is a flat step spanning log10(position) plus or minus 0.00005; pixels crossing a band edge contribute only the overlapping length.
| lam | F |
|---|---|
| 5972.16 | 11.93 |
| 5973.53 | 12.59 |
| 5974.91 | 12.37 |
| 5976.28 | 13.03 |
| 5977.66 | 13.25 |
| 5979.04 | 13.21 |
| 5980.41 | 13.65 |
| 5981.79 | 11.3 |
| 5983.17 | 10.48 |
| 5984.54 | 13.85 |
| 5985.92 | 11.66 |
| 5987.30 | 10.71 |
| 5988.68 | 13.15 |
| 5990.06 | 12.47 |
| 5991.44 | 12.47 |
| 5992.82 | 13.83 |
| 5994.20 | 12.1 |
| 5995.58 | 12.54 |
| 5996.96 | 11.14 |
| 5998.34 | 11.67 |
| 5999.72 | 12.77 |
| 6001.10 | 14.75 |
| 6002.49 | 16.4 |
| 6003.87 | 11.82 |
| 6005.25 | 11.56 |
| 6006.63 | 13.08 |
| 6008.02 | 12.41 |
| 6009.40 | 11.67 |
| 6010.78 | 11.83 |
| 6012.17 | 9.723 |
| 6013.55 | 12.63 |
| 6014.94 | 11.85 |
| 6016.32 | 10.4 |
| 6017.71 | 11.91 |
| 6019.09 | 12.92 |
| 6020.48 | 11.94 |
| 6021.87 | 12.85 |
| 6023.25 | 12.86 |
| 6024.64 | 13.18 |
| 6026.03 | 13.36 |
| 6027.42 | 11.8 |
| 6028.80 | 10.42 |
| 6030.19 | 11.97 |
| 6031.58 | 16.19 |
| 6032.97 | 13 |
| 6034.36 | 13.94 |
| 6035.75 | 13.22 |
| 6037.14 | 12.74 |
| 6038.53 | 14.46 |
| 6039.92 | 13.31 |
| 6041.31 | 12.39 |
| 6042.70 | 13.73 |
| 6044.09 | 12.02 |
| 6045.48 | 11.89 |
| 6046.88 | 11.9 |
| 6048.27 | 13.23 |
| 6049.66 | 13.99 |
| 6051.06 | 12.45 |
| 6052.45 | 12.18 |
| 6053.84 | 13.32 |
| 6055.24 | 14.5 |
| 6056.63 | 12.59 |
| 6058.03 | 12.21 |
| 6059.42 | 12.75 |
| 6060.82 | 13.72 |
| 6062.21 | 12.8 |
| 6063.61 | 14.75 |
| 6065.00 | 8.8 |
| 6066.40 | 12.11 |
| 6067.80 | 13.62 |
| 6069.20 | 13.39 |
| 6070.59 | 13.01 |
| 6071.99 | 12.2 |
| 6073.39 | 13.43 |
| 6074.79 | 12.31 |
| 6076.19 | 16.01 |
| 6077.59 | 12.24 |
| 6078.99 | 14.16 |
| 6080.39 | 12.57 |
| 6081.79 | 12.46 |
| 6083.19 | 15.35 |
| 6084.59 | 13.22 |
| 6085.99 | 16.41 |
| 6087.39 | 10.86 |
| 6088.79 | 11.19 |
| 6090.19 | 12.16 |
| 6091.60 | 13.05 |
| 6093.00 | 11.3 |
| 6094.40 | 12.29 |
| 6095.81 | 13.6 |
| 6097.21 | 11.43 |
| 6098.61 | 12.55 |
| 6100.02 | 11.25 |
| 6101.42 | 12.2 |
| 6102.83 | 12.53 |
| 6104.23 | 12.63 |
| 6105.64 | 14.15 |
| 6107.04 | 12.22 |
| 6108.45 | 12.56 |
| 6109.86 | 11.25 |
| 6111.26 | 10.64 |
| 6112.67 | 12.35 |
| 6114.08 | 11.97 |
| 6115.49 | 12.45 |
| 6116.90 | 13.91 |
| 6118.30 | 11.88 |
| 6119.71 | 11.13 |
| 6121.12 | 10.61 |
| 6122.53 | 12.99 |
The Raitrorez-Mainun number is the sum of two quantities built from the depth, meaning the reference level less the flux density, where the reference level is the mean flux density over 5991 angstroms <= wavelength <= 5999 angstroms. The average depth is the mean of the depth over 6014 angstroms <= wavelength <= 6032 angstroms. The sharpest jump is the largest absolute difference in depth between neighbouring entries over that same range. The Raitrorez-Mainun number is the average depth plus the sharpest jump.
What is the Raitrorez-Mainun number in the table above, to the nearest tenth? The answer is 4.1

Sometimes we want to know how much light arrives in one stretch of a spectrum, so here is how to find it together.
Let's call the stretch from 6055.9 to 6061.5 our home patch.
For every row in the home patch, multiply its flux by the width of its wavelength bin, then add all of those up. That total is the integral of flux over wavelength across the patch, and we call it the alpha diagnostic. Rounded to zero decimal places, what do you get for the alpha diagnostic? 72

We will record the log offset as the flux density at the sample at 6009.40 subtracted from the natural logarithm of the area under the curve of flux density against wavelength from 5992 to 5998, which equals -7.4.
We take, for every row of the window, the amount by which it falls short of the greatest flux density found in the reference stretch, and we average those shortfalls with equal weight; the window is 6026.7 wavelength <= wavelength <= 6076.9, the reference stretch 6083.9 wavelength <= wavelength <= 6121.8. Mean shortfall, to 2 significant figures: 3.5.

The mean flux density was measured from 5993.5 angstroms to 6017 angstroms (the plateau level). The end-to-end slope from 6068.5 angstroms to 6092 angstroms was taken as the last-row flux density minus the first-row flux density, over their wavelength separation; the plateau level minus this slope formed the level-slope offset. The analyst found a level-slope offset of 12.3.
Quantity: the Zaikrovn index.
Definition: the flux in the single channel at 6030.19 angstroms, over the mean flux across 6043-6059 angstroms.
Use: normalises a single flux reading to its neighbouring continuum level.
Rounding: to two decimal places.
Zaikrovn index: 0.94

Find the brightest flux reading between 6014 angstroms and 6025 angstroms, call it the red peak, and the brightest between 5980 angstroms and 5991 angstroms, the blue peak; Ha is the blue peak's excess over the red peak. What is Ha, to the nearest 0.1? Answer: 0.7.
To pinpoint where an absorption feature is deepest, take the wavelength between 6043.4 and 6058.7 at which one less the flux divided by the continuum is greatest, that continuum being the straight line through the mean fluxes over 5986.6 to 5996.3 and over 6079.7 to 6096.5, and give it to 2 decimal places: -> 6045.48 angstroms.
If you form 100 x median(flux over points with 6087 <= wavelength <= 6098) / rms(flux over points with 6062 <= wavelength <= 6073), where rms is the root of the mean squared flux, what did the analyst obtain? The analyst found 93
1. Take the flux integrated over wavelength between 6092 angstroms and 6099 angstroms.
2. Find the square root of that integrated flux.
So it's 9.27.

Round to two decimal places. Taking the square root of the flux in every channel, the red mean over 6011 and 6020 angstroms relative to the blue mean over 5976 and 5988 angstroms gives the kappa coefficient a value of 0.97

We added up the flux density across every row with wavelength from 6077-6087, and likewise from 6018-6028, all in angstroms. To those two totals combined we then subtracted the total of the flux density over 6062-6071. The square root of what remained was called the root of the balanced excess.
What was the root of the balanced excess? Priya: 9.8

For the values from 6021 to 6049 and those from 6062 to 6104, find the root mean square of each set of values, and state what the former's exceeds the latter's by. 0.1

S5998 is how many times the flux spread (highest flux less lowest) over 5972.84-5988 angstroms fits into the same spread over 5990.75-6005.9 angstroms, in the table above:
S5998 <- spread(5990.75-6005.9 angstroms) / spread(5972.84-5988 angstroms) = 1.6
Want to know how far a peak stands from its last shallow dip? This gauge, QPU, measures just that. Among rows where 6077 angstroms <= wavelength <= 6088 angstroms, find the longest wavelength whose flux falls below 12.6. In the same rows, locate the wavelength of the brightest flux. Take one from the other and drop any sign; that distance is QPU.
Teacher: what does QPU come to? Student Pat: 1.4 angstroms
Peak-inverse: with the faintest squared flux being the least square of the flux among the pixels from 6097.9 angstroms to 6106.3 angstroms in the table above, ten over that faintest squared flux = 0.0790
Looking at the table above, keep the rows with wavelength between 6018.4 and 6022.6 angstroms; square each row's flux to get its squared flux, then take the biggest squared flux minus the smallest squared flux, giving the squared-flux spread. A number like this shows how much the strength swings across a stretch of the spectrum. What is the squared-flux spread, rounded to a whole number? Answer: 24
